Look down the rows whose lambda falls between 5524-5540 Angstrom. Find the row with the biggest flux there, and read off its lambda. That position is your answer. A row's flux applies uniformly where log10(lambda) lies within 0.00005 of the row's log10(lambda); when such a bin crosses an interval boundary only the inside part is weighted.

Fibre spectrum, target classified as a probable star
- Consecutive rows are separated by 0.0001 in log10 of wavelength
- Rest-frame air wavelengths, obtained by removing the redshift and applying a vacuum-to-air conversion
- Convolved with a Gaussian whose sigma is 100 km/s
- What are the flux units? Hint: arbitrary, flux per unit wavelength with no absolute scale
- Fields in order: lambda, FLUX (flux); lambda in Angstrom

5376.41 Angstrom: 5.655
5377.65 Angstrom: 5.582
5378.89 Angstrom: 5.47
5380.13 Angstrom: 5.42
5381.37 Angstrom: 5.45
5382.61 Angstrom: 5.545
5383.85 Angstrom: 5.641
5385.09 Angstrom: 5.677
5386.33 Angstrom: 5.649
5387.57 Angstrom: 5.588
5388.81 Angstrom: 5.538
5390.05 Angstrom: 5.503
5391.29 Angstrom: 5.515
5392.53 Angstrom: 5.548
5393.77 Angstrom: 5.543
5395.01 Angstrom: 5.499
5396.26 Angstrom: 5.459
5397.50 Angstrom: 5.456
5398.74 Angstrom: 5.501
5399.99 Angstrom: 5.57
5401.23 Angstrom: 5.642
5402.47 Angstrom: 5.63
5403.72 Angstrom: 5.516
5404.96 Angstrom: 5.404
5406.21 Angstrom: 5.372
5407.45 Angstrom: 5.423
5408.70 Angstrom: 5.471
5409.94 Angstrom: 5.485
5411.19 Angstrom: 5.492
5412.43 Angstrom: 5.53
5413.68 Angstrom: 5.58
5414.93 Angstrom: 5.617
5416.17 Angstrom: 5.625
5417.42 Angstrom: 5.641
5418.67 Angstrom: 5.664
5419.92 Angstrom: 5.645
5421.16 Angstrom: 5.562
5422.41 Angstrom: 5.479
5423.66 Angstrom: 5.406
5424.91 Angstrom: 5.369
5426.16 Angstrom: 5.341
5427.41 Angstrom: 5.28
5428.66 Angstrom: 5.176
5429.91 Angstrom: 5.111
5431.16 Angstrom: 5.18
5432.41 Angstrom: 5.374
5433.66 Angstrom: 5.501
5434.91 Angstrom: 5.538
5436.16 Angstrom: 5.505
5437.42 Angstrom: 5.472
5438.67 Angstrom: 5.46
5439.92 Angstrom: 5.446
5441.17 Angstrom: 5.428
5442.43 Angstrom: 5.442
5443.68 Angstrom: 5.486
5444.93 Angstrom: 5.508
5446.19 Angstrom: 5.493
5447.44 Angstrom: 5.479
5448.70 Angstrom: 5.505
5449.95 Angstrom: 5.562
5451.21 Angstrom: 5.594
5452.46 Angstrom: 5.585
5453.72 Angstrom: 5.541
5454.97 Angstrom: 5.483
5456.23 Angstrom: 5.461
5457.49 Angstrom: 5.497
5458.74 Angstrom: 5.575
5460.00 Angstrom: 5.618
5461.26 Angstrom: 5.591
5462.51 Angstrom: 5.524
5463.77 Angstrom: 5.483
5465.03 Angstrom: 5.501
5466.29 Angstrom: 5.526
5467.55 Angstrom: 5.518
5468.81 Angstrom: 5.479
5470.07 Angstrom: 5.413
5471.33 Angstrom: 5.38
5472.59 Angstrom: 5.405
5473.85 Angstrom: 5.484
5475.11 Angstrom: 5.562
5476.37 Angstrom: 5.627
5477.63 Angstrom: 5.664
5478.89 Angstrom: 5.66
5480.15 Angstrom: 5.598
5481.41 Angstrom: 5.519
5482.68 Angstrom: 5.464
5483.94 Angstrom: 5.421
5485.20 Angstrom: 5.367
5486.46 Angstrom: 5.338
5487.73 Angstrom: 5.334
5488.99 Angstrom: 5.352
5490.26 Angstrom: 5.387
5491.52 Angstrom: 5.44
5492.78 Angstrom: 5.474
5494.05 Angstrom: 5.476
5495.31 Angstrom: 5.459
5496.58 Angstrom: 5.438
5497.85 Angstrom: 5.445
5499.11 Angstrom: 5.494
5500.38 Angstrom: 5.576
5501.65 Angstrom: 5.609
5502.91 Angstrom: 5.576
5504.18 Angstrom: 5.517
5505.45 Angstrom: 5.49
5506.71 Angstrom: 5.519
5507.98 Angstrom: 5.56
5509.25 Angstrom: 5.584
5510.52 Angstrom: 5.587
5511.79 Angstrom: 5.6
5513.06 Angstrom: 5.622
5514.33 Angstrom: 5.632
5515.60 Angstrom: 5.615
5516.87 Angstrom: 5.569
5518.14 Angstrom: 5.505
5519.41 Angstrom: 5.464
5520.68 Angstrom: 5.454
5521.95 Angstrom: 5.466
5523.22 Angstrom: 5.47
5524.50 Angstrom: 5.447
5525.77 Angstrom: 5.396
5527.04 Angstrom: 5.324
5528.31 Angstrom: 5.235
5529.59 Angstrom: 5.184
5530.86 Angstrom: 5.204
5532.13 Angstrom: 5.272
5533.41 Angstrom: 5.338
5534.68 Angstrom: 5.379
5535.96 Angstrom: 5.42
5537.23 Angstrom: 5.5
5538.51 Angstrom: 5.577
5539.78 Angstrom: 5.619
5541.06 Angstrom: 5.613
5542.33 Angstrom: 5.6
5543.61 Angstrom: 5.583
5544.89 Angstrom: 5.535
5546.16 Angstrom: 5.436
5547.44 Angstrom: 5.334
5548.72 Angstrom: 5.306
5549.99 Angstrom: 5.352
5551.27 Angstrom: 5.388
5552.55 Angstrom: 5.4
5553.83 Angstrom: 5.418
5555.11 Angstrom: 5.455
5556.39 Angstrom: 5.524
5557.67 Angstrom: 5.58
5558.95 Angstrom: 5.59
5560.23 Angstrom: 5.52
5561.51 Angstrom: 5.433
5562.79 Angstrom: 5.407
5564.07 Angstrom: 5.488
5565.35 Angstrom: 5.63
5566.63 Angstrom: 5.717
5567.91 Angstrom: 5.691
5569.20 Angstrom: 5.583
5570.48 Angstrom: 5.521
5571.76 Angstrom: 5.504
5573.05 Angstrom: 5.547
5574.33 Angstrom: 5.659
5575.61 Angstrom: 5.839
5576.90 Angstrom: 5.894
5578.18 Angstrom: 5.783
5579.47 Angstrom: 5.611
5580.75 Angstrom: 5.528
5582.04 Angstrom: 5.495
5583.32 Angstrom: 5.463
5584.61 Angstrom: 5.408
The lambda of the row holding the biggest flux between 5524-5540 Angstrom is 5539.78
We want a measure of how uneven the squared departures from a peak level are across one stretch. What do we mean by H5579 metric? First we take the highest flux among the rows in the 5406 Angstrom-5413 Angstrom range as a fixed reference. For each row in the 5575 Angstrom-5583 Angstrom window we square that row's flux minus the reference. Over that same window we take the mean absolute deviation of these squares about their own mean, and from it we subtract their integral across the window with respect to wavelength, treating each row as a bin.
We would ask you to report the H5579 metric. -0.34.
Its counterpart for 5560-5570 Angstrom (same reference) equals -0.12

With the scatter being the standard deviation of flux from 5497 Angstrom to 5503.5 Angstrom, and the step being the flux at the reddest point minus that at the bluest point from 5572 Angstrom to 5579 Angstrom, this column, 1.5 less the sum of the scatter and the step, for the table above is 1.20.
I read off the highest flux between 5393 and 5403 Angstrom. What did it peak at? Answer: 5.642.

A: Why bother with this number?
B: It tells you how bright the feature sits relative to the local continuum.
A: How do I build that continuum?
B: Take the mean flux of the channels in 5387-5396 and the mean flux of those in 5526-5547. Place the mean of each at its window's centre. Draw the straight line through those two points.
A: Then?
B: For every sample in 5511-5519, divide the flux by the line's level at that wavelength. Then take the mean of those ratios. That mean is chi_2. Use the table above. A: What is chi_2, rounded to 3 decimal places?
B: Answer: 1.027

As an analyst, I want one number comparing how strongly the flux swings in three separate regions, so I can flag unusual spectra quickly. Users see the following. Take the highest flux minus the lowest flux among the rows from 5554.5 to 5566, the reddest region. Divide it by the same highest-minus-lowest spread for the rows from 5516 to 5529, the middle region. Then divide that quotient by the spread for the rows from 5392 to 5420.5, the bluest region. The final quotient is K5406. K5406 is 2.3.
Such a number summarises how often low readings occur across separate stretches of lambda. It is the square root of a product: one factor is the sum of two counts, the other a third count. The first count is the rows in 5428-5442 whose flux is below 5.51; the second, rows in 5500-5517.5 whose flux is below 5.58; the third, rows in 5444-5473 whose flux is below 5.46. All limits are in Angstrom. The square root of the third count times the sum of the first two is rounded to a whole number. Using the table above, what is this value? 7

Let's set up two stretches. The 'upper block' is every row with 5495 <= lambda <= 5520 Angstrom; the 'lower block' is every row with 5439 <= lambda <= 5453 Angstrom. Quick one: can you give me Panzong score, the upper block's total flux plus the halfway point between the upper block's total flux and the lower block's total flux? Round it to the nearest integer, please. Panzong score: 197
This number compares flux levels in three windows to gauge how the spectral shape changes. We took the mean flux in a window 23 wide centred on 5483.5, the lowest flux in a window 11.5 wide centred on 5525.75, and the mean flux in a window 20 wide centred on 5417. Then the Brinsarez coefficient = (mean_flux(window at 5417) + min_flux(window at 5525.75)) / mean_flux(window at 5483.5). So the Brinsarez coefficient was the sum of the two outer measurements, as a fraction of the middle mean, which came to 1.95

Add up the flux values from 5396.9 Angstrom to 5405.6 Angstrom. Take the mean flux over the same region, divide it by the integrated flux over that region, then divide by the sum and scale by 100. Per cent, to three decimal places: 0.297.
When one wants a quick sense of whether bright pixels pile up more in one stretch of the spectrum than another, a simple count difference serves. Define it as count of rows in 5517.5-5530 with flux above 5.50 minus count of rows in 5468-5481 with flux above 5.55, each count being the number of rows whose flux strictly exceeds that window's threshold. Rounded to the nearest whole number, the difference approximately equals -4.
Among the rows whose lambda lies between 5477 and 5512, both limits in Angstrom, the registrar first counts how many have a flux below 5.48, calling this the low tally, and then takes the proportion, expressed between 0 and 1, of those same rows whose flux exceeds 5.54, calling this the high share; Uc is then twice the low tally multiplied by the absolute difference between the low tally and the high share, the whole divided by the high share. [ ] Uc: 920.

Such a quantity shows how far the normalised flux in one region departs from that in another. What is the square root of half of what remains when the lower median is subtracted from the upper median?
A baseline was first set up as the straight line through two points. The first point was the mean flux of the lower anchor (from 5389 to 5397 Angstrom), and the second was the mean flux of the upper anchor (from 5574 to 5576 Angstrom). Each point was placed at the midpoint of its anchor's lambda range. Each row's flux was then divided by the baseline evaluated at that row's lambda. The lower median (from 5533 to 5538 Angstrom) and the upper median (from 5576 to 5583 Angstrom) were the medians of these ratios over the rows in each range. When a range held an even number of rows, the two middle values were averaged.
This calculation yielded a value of 0.12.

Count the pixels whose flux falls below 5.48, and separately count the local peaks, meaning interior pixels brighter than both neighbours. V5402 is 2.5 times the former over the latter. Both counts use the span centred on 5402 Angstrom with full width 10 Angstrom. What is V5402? 7.5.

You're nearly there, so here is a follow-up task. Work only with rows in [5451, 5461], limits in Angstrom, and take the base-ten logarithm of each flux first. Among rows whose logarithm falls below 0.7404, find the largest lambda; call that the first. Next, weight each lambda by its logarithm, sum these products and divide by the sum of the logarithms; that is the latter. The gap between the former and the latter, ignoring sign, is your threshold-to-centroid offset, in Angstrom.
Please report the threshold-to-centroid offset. 1.9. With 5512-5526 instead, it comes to 6.4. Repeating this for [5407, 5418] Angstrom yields 1.3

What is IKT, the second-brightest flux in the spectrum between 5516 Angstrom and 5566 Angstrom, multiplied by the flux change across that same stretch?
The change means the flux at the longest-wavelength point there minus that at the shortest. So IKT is 0.3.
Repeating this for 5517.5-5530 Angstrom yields -1.8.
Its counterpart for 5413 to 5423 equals -0.6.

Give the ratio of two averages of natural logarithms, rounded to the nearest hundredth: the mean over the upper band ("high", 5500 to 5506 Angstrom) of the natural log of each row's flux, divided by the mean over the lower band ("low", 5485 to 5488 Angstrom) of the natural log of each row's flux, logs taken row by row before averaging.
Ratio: 1.02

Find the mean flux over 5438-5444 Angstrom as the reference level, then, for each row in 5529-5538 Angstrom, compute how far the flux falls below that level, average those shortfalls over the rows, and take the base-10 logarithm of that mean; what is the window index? -0.91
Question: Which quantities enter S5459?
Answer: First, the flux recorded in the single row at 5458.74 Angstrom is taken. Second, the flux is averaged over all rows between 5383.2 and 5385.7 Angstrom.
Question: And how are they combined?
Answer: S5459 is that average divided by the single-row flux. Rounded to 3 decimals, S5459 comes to 1.015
